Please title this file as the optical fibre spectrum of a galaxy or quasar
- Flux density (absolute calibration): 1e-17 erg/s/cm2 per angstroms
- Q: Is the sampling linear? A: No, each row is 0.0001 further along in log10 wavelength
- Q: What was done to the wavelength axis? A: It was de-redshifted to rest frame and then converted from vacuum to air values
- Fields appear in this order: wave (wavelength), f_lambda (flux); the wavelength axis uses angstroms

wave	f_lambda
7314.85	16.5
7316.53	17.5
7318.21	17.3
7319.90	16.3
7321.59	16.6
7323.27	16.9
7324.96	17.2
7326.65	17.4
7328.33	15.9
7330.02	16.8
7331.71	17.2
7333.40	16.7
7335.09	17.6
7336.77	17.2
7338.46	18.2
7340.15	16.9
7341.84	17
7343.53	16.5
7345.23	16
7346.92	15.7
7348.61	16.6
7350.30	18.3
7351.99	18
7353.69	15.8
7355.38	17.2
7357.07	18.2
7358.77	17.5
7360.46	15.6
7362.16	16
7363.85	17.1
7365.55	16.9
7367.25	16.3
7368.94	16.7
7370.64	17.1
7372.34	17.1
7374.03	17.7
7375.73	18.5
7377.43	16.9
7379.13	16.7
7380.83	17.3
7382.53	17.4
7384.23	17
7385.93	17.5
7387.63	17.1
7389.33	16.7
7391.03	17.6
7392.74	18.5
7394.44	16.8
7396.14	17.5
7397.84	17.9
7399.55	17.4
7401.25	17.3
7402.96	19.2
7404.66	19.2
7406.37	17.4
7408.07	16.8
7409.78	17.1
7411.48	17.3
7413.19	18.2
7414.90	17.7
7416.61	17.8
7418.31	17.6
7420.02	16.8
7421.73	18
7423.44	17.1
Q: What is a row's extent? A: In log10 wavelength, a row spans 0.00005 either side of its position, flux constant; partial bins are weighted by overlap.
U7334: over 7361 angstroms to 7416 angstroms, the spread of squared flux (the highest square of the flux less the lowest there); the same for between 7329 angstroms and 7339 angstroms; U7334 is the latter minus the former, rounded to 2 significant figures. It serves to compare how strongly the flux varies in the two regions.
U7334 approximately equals -60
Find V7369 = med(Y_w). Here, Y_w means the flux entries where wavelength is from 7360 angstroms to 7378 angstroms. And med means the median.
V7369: 16.9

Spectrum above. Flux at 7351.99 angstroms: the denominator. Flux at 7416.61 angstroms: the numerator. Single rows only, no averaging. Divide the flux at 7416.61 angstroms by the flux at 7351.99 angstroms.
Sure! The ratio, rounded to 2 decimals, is 0.99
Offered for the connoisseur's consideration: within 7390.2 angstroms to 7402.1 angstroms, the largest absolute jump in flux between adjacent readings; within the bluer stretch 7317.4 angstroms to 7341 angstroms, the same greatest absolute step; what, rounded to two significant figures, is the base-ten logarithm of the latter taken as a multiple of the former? -0.054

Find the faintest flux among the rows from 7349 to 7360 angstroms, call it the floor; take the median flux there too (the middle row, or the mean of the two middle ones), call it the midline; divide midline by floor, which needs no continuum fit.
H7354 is 1.12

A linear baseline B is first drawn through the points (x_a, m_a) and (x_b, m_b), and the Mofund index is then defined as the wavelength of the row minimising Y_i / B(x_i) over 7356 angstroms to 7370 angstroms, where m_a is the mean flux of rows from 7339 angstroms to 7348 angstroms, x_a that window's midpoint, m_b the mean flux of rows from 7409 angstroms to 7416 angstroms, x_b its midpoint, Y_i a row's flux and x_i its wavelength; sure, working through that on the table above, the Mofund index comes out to 7360.46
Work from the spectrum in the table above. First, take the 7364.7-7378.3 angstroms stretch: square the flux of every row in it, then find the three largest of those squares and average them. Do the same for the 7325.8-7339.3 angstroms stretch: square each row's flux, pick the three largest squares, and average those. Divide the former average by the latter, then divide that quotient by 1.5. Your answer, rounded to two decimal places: 0.67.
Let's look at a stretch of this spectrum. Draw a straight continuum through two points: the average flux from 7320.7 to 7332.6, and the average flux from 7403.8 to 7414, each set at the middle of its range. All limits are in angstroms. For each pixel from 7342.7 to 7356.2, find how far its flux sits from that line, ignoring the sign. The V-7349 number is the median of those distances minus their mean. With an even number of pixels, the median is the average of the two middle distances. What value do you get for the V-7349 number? 0.11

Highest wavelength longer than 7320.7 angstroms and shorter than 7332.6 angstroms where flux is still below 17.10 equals 7330.02 angstroms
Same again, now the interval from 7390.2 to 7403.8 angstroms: 7394.44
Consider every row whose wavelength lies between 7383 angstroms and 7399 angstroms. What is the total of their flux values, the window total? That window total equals 157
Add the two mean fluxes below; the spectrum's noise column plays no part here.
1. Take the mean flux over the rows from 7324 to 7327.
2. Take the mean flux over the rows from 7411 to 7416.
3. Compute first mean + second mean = 35.0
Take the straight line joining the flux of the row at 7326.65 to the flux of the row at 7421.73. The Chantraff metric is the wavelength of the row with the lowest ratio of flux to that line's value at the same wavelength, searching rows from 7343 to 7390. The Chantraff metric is 7360.46 angstroms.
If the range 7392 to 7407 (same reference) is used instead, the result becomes 7394.44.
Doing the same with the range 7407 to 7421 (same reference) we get 7420.02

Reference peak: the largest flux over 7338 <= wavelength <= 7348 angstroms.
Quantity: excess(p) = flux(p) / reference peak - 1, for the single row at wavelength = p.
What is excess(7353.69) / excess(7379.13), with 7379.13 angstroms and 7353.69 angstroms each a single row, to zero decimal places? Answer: 2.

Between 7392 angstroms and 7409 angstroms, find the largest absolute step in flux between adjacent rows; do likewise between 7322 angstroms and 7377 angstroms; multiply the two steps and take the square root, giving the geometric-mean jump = 2.04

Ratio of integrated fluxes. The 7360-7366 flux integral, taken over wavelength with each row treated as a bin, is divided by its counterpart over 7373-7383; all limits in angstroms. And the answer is 0.6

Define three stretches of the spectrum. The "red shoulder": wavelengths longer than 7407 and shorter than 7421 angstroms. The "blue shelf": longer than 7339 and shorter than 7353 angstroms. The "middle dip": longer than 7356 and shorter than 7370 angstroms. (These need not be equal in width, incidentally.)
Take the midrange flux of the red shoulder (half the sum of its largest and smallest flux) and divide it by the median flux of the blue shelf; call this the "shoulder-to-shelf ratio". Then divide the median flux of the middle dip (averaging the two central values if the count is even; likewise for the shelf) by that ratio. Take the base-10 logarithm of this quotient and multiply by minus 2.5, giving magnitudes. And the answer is -3.02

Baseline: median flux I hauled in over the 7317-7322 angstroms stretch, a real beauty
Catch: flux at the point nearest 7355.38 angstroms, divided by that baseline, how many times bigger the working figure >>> 1.04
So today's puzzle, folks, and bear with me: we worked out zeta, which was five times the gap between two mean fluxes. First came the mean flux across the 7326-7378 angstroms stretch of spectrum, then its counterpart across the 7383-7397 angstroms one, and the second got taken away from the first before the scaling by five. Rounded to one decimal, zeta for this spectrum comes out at -1.8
